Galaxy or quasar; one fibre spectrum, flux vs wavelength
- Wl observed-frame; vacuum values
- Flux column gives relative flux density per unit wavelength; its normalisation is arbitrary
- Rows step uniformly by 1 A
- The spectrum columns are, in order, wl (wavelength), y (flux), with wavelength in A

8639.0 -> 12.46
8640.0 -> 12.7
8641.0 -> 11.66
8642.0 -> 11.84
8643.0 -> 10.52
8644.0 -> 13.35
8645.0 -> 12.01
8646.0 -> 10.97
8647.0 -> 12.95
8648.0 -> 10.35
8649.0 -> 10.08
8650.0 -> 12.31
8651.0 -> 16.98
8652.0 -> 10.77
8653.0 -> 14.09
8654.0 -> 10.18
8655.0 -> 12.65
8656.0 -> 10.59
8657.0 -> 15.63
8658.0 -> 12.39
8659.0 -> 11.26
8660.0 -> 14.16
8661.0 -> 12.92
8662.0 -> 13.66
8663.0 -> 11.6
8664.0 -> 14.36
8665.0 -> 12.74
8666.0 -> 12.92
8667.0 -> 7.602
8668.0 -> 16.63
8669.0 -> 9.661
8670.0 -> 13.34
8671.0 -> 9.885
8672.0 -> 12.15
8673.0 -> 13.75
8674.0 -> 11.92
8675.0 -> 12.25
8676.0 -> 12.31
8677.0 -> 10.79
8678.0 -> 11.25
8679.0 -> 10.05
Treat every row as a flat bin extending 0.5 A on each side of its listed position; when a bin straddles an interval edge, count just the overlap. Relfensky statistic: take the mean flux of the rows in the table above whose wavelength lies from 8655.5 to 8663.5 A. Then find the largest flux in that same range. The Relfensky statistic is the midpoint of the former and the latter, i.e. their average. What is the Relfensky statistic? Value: 14.20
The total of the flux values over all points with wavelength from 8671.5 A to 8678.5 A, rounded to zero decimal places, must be 84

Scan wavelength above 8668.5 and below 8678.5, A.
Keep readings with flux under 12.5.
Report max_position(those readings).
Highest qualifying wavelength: 8678.0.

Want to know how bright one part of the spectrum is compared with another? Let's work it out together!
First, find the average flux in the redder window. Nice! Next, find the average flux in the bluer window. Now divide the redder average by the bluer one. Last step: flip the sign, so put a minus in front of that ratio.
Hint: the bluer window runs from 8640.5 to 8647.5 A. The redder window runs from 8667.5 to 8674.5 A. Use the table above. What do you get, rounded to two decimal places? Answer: -1.05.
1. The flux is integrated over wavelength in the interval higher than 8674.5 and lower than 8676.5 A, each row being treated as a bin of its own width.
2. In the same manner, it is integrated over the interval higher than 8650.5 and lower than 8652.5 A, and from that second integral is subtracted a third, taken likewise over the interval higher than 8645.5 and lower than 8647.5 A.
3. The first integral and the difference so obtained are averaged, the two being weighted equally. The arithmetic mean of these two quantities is 14.2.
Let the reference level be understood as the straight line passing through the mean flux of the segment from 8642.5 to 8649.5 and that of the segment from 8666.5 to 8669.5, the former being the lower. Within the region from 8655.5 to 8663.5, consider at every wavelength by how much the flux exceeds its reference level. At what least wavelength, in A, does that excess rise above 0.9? 8657.0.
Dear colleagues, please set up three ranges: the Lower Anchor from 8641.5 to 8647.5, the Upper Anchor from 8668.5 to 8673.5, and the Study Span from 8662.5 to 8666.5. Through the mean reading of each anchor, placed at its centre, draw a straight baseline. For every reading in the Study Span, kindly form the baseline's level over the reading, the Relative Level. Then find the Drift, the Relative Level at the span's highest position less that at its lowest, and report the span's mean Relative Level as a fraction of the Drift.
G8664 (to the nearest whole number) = -9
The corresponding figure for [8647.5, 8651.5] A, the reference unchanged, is -2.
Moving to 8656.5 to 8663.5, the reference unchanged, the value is 4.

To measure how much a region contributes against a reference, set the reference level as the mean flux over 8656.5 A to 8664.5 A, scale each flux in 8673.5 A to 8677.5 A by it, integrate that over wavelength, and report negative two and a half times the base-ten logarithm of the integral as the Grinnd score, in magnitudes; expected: -1.381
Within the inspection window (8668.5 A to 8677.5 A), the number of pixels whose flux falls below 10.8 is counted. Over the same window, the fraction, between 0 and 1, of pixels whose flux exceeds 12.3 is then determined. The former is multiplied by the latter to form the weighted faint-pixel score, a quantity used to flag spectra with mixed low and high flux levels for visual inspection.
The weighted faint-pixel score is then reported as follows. 1.0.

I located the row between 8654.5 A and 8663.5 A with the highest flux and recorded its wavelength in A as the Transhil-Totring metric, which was 8657.0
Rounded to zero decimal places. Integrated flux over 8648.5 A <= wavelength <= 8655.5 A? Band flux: 87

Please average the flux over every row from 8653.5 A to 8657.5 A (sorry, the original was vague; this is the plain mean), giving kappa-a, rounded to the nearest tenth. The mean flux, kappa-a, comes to 12.3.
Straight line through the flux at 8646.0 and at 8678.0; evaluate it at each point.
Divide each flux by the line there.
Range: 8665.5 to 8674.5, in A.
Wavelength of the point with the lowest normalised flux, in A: 8667.0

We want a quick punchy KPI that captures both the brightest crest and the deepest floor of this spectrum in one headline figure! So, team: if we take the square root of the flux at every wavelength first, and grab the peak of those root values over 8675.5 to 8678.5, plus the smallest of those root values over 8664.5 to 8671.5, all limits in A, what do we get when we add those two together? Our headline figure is 6.27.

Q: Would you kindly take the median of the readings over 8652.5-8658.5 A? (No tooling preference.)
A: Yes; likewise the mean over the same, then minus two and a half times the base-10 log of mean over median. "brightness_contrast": -0.0059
